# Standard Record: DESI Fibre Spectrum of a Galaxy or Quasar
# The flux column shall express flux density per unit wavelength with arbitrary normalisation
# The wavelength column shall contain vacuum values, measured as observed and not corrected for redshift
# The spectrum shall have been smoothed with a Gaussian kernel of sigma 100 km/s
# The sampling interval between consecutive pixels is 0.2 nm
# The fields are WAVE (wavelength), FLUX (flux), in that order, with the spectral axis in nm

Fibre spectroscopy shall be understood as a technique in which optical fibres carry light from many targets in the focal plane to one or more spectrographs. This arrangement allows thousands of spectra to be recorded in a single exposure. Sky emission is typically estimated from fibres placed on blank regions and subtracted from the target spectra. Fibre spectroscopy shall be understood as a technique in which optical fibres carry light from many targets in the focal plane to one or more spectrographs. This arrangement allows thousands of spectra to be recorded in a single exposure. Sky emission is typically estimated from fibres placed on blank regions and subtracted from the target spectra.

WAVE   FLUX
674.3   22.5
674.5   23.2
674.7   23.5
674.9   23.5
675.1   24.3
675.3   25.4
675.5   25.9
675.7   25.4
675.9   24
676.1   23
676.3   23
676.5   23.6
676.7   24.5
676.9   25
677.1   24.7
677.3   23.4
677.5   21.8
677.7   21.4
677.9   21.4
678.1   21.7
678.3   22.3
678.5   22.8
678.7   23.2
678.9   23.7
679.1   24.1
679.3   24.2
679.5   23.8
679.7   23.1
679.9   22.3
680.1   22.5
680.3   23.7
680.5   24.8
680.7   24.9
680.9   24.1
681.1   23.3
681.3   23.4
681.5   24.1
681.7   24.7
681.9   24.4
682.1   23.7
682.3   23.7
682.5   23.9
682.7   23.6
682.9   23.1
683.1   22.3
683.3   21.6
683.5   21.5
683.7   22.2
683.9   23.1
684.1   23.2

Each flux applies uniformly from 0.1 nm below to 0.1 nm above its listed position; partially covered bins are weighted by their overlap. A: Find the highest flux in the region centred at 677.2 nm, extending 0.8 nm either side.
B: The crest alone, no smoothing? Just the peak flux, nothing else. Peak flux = 25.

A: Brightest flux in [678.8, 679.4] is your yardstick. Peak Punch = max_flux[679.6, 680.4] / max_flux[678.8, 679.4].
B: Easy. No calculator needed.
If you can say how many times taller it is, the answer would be 0.98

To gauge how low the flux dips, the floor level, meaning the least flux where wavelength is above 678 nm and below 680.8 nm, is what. 21.7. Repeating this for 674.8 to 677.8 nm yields 21.4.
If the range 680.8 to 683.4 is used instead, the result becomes 21.6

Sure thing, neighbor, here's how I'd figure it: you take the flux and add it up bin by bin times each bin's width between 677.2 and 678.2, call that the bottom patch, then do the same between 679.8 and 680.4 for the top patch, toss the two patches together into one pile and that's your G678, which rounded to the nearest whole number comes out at 36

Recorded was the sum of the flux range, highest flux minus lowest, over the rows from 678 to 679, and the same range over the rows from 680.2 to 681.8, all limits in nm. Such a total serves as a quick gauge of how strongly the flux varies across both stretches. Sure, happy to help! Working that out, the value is 3.6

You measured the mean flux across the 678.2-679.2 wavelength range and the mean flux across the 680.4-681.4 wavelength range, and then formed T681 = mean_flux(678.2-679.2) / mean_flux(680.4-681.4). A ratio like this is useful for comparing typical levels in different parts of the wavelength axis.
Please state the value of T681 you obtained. 0.96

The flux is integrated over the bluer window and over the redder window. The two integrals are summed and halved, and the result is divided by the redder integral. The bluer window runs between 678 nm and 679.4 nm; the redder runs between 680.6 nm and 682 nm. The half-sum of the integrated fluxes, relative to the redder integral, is 0.98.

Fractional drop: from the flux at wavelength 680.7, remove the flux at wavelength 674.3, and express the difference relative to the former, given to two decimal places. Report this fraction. 0.10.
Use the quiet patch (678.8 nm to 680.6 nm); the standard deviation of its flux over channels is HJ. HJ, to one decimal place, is 0.8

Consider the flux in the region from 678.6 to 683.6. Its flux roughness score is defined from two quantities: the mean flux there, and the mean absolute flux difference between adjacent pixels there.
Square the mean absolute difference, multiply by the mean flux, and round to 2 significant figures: 6.0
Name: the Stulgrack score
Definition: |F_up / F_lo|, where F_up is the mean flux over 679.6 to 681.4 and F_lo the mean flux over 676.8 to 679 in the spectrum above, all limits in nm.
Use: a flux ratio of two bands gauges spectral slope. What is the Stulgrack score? 1.031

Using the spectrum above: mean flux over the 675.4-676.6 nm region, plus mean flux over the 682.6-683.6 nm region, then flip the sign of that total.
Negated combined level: -46.6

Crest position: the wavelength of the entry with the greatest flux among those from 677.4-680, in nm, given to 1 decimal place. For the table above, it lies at 679.3 nm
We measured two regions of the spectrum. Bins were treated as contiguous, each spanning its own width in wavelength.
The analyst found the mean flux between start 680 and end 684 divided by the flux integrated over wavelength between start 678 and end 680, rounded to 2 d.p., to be 0.51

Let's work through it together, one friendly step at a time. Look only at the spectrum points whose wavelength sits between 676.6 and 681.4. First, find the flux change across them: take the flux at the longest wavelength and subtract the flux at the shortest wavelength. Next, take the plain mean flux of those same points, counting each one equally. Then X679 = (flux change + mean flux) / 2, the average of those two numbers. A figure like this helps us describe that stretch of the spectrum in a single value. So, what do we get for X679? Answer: 11.12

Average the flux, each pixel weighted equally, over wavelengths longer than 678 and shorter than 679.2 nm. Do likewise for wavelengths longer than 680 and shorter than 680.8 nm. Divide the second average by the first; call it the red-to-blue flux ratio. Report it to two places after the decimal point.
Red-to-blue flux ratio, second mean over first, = 1.04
